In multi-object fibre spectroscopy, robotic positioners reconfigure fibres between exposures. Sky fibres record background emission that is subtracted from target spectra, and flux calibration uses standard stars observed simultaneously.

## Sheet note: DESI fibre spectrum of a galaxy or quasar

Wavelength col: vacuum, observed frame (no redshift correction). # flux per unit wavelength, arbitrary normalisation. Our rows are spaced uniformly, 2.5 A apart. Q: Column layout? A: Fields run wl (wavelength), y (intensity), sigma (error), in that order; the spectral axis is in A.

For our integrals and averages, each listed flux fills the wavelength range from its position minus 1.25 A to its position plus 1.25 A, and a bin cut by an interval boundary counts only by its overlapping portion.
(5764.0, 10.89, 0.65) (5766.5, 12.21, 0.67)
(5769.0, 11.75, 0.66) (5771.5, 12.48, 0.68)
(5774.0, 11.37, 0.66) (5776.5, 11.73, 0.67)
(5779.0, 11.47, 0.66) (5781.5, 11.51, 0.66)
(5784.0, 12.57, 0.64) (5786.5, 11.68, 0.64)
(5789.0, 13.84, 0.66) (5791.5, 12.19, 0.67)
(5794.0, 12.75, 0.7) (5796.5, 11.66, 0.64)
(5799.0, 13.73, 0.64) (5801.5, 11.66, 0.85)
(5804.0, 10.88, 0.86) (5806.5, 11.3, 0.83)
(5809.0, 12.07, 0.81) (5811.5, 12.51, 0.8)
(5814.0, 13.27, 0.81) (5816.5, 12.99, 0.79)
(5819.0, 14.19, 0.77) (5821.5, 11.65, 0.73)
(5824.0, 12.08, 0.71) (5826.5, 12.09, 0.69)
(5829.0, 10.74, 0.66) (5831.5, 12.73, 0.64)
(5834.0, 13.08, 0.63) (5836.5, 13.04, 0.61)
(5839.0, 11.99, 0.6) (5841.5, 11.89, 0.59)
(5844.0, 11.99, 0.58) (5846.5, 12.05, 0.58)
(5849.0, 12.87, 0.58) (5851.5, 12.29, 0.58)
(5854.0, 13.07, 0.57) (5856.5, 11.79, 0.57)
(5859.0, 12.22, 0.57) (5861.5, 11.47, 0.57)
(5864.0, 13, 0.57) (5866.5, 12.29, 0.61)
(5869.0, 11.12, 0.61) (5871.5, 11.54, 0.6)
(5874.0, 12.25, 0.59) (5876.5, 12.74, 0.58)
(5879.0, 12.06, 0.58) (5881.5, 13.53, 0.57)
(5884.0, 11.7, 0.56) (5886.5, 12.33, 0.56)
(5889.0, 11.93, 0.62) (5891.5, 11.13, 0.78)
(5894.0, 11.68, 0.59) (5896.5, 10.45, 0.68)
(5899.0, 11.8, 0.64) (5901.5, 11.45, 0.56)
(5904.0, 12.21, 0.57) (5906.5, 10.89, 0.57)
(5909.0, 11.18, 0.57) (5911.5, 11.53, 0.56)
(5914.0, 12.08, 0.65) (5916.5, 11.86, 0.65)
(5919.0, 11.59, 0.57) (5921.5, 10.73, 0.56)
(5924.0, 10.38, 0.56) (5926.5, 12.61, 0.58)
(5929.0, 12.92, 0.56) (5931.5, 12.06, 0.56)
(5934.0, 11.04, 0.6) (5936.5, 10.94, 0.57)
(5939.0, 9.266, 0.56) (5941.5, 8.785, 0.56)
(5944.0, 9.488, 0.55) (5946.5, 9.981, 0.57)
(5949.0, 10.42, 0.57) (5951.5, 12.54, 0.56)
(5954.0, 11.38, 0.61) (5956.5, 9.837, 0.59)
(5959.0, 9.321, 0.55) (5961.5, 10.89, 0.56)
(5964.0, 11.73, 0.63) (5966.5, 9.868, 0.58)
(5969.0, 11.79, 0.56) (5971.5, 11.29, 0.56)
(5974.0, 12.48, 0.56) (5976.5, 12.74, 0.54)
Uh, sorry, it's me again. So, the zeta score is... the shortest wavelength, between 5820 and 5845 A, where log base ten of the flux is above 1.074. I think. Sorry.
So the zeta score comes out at 5824.0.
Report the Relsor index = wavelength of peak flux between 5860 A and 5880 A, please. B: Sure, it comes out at 5864.0 A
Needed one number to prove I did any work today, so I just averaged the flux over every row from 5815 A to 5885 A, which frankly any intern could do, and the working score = 12.3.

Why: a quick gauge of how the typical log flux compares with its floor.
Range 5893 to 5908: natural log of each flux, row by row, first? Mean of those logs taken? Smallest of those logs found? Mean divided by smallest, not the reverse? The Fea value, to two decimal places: 1.04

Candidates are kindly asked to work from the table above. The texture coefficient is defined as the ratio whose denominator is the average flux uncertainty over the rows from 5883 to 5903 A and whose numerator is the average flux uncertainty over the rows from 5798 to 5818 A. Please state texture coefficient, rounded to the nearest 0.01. 1.28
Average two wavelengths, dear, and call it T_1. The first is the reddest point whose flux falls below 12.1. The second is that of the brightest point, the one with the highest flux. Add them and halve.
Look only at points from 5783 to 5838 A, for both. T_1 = 5824.0 A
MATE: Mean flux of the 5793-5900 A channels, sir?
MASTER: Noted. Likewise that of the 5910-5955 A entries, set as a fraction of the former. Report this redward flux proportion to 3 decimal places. 0.911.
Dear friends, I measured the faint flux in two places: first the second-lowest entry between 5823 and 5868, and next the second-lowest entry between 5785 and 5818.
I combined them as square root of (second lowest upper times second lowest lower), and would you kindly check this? 11.4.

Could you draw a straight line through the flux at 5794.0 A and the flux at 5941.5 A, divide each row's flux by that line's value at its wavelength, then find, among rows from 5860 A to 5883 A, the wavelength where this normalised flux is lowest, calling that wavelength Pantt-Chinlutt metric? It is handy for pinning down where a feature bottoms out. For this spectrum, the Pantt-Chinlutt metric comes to 5869.0 A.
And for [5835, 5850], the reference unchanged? 5841.5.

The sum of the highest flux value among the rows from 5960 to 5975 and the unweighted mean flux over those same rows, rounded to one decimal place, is 23.8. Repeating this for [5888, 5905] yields 23.7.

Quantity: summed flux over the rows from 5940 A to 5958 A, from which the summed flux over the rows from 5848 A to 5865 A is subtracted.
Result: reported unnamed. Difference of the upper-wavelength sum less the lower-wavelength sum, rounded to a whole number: -14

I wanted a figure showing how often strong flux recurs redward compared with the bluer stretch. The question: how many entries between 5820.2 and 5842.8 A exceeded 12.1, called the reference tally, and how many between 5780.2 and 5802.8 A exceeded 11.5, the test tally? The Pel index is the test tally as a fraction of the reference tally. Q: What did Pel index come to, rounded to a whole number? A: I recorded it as 3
